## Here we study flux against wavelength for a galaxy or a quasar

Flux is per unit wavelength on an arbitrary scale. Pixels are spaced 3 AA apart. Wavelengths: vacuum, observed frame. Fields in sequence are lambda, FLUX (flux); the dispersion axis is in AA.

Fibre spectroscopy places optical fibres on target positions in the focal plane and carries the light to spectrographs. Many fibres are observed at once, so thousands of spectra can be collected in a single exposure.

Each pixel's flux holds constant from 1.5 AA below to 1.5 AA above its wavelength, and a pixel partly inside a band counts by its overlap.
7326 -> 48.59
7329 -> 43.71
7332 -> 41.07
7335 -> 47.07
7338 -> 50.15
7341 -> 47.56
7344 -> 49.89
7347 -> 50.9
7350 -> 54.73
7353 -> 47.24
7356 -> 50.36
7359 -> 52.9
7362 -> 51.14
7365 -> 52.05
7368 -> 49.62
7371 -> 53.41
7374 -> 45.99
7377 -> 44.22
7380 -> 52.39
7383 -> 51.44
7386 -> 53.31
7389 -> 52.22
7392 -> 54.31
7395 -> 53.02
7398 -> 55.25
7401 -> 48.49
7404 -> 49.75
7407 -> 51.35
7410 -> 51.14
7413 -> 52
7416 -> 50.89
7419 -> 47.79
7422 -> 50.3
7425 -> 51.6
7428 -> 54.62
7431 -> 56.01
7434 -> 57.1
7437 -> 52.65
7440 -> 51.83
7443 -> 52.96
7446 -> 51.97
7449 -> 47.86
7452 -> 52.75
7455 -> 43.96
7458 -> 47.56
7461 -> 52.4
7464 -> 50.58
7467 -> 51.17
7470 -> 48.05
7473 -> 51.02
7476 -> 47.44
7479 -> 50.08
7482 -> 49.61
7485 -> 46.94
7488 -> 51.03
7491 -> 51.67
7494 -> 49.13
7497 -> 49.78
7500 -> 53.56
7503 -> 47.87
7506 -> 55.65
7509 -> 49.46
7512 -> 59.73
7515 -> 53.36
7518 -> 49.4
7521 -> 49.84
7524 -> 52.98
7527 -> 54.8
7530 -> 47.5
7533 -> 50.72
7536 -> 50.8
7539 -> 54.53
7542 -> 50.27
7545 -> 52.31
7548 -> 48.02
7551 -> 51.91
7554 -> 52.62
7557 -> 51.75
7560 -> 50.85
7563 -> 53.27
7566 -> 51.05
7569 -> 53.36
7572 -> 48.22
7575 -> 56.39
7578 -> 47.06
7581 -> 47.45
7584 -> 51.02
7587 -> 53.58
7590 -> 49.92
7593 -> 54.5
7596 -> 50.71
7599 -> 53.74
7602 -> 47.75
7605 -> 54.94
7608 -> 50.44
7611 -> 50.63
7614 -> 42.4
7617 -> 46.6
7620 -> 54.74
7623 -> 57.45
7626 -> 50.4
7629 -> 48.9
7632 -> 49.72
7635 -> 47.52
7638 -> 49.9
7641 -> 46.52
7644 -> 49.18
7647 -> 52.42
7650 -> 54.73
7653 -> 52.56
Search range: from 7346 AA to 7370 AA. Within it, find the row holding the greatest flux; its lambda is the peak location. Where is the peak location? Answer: 7350 AA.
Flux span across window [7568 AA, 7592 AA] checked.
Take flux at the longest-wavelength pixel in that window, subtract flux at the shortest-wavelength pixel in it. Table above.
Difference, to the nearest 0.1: -3.4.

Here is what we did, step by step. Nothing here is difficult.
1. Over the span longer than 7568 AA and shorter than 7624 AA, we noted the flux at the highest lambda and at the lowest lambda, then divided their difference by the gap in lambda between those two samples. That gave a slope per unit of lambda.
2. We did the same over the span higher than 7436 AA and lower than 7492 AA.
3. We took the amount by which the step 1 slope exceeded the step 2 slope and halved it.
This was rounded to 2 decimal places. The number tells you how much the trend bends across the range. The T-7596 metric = 0.05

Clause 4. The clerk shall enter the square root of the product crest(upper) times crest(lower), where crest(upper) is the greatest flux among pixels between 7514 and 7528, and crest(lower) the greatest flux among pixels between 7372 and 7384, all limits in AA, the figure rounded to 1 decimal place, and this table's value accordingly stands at 53.6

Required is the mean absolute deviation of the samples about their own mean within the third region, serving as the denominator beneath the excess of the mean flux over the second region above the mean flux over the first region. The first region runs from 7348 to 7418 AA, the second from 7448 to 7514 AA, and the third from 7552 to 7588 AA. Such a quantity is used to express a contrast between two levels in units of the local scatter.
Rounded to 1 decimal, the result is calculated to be -0.4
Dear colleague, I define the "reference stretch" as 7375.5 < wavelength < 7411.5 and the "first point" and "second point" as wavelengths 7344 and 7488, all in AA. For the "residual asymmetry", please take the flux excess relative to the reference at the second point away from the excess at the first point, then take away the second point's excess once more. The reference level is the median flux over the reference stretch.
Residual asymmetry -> 0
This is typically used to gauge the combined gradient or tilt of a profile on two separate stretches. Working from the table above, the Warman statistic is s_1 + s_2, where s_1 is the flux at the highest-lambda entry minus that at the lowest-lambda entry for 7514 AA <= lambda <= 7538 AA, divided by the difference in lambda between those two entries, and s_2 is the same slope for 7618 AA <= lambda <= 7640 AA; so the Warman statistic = -0.39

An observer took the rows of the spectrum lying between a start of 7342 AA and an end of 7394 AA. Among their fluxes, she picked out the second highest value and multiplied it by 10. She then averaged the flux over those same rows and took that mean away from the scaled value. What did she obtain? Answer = 492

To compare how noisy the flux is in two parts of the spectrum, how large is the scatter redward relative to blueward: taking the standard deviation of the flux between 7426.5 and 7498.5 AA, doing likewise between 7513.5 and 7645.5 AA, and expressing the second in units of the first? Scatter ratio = 1.0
